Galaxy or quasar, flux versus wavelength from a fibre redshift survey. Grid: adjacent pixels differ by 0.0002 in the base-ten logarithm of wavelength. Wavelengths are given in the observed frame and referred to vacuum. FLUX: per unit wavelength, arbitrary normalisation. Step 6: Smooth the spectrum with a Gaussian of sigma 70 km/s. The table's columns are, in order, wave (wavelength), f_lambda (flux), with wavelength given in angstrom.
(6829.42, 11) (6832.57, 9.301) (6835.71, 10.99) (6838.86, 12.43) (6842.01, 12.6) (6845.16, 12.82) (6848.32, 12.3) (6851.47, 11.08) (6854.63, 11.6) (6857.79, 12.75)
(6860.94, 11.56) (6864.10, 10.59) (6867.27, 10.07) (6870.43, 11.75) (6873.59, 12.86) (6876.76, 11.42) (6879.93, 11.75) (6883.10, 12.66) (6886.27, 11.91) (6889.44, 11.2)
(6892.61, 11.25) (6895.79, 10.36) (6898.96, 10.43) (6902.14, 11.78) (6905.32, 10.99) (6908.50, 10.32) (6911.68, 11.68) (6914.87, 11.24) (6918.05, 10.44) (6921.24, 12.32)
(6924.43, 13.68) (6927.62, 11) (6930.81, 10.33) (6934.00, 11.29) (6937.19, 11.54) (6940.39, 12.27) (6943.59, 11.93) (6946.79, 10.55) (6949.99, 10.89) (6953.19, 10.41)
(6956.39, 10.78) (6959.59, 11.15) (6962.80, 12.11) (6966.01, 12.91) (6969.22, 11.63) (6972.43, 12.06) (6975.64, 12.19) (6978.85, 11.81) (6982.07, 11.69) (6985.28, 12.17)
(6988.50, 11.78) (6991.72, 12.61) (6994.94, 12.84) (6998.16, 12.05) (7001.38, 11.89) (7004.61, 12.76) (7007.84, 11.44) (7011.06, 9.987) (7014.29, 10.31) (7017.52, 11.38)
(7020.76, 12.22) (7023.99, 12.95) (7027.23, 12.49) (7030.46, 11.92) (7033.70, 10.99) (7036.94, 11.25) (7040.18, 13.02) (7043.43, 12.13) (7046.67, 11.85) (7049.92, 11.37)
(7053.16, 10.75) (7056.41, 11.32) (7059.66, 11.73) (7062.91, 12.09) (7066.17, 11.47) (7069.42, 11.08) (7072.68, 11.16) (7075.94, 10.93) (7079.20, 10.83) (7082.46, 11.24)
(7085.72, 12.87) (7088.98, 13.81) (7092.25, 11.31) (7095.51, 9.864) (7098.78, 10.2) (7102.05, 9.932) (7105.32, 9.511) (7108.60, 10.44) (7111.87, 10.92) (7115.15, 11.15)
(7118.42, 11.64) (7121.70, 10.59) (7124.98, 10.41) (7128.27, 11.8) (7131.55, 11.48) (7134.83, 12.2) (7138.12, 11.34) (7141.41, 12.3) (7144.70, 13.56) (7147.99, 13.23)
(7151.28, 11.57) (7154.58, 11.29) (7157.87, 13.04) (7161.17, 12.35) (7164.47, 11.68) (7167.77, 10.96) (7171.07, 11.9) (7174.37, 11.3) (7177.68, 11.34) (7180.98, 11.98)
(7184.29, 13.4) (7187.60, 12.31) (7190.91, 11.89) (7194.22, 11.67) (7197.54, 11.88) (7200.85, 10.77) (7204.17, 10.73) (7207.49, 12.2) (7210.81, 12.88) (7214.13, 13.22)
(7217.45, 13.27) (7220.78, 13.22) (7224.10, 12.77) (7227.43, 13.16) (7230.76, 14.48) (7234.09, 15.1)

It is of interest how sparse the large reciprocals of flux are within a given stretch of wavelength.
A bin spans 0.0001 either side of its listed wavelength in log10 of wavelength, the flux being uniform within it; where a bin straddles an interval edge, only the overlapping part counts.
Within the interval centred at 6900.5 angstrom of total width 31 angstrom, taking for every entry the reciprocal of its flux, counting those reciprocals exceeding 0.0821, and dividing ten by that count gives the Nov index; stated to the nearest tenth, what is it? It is 1.0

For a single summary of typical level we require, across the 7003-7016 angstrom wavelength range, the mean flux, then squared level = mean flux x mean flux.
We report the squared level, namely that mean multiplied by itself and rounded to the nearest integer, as 124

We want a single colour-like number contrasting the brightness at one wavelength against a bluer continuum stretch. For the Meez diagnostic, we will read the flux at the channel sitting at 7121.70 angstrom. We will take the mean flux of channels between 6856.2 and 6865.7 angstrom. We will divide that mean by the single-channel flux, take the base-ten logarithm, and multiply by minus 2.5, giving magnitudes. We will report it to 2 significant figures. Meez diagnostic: -0.10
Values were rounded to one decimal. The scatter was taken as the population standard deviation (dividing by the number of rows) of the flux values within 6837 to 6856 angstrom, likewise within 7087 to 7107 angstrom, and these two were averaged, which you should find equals 1.0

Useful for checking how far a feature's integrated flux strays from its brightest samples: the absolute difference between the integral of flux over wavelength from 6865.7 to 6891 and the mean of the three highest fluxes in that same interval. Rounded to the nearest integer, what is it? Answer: 284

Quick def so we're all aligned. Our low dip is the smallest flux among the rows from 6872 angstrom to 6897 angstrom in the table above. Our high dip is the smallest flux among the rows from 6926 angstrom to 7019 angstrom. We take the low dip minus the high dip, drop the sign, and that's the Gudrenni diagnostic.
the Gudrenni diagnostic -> 0.37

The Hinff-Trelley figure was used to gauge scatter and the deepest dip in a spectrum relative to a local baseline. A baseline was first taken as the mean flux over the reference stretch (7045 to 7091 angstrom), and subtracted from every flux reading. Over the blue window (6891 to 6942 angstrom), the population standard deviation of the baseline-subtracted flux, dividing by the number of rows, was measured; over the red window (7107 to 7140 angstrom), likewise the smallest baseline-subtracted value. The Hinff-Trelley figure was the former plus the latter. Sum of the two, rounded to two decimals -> -0.31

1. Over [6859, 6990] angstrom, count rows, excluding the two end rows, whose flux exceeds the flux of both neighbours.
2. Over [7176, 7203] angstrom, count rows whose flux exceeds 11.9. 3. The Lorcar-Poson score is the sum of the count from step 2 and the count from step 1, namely 14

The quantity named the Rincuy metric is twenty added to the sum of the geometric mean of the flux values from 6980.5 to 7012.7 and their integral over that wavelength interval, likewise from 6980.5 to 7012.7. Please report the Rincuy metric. 416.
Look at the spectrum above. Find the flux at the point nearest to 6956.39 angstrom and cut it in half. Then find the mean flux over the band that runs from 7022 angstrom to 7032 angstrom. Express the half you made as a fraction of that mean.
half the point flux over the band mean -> 0.43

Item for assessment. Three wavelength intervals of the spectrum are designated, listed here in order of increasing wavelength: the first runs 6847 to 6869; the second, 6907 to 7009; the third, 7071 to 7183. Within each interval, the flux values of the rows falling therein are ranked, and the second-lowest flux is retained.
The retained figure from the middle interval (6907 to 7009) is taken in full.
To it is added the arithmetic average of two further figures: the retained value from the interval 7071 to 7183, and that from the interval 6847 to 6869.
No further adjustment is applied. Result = 20.6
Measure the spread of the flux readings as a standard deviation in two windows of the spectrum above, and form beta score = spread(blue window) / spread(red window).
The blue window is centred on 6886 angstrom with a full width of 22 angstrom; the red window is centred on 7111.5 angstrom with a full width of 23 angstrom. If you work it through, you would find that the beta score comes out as 0.98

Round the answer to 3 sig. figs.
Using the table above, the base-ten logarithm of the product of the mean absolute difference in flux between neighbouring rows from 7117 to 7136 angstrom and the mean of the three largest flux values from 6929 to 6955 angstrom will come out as 0.941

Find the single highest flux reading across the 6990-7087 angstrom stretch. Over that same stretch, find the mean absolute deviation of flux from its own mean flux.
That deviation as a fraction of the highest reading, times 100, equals 5.1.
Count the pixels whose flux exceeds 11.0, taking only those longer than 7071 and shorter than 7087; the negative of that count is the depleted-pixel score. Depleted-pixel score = -3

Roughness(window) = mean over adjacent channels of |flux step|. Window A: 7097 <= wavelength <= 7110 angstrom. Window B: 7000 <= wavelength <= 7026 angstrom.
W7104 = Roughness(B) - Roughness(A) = 0.4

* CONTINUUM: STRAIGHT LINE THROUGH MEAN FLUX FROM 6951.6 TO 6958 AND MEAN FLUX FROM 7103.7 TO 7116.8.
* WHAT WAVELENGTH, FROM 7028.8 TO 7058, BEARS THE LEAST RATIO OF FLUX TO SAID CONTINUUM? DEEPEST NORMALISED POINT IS 7053.16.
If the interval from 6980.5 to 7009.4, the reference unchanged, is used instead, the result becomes 7007.84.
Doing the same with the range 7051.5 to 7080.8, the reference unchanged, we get 7053.16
